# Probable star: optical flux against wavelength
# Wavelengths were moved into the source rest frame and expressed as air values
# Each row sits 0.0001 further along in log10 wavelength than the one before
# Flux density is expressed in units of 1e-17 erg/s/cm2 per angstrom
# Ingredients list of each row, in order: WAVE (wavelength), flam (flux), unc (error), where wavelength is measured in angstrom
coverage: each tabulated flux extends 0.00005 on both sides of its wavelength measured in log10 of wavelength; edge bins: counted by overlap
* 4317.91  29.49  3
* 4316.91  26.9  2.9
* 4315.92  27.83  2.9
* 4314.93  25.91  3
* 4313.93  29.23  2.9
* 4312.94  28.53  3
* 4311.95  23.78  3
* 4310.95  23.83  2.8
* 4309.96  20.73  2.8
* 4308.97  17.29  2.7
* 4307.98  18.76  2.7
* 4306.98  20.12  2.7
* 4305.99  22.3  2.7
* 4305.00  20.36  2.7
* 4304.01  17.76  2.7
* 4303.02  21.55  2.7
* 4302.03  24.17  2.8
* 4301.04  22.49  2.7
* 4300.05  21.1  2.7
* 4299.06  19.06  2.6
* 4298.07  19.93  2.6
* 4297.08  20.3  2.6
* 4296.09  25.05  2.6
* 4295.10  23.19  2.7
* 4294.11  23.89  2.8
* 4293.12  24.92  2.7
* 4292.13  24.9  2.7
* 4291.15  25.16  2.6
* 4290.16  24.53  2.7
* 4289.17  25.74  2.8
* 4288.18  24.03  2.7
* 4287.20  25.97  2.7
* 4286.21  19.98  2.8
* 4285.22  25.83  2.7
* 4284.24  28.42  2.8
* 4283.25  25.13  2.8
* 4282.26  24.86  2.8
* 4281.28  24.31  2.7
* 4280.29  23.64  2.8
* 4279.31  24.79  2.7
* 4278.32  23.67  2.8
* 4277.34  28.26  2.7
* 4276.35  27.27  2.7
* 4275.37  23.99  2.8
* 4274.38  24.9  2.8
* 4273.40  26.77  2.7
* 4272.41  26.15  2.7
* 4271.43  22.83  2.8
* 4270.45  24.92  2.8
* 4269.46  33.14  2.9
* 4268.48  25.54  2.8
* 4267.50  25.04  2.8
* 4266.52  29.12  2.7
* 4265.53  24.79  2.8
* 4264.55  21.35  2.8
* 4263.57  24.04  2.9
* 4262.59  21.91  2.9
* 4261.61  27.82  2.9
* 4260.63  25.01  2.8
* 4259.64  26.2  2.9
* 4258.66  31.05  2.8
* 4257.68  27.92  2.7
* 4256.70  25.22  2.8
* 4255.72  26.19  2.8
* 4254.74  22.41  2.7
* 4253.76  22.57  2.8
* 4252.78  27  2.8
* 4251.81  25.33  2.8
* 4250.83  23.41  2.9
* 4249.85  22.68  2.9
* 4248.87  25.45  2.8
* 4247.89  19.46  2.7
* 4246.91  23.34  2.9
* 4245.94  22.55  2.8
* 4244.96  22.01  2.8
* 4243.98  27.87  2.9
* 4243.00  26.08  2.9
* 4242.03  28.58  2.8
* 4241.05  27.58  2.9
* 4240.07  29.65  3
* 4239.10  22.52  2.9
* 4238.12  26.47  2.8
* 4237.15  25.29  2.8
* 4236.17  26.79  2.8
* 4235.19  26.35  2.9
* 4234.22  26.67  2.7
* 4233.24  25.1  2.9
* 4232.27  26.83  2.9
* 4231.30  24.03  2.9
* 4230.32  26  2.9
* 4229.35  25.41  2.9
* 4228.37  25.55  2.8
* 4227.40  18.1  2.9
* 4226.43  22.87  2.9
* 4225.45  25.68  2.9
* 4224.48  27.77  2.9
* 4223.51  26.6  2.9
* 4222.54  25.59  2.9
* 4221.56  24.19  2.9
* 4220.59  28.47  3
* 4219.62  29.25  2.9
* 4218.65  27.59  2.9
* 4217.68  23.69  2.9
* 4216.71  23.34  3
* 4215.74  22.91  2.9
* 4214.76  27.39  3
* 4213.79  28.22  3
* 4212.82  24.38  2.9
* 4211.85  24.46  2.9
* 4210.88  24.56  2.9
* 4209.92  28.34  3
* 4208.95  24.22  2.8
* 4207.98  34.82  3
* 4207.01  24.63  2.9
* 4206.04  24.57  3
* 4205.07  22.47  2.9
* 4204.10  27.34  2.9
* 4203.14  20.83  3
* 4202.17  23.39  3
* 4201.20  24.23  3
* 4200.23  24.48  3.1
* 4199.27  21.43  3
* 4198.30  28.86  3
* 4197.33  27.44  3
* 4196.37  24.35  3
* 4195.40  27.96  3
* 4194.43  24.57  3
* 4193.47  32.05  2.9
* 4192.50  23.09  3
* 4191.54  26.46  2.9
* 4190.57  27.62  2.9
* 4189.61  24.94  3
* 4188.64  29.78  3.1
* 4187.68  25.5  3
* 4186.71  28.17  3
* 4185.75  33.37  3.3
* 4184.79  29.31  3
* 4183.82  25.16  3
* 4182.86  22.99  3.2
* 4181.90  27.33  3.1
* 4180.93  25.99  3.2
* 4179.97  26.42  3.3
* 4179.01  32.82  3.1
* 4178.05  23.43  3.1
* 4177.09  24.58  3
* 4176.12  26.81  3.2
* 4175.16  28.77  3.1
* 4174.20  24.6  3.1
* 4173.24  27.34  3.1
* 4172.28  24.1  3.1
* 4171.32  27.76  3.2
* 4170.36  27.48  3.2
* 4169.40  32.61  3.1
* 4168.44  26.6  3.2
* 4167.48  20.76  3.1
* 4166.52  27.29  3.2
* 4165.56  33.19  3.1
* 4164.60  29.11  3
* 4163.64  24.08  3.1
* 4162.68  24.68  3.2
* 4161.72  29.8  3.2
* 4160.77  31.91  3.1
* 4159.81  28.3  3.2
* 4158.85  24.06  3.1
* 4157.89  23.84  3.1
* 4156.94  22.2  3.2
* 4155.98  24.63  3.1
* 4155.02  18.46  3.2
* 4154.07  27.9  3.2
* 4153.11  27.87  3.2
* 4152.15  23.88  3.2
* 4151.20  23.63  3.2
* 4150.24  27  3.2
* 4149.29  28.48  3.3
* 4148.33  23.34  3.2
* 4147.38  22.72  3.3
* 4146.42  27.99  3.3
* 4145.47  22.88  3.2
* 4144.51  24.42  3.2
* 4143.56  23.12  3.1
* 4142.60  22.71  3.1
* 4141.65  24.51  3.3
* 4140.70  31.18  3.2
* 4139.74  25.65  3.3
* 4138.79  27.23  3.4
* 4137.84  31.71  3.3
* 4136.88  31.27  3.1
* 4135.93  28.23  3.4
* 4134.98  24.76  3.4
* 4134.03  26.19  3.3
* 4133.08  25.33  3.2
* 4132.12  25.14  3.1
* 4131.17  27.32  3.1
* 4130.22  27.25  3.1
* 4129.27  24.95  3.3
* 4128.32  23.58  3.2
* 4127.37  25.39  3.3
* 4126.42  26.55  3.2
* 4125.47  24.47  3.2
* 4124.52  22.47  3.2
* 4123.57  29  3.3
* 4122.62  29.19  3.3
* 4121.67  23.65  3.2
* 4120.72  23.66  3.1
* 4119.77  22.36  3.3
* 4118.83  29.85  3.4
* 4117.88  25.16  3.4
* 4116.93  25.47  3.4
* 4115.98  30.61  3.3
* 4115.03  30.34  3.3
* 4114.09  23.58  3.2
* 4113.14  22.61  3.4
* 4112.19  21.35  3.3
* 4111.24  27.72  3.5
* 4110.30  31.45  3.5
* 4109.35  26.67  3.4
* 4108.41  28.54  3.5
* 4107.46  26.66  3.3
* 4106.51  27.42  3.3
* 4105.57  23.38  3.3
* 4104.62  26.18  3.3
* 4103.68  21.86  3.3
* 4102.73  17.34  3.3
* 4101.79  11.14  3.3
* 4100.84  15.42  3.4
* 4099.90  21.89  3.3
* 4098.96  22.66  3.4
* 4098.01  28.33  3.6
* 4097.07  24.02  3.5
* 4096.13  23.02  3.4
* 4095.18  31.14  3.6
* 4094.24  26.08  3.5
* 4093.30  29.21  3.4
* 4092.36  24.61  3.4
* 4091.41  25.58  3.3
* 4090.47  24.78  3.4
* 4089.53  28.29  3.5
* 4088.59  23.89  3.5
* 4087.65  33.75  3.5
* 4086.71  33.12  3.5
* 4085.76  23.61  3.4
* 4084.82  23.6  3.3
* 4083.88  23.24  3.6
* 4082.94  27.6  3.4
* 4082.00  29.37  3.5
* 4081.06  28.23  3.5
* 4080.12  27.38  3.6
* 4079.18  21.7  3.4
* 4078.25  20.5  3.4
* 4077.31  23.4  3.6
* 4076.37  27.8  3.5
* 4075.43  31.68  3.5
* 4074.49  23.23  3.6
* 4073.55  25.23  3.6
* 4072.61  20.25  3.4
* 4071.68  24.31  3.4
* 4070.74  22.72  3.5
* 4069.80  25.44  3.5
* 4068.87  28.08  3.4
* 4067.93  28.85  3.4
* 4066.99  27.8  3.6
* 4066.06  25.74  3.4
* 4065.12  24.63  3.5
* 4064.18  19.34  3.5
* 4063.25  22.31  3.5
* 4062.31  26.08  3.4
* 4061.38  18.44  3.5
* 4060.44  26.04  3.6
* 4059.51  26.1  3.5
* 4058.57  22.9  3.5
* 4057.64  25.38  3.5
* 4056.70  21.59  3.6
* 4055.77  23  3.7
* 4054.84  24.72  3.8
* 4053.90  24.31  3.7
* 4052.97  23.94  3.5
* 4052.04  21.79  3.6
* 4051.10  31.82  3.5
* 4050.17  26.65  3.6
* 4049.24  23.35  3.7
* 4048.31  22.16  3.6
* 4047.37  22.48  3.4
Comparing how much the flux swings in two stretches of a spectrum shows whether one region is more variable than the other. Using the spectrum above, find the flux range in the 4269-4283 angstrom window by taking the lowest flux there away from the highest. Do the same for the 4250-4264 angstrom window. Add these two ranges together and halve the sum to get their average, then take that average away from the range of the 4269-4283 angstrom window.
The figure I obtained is 0.6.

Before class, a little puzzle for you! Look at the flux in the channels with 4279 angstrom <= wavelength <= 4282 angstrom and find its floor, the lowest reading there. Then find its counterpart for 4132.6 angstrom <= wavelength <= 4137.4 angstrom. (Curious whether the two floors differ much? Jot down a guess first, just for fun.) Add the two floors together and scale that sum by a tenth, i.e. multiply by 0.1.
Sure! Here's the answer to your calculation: 4.84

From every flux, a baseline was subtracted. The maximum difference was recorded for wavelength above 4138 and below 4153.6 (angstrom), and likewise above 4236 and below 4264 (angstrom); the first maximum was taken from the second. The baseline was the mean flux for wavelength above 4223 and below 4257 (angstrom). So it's 0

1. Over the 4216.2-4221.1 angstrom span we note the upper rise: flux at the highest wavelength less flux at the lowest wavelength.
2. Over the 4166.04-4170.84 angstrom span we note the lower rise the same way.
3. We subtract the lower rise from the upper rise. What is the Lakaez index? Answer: 5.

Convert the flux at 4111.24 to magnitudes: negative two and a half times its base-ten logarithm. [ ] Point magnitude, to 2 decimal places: -3.61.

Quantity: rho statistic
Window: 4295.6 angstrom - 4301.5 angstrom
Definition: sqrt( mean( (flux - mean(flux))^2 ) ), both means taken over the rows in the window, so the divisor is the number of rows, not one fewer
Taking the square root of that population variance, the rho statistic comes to 2.0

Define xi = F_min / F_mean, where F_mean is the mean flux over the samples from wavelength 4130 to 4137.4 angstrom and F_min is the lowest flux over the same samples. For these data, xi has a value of 0.919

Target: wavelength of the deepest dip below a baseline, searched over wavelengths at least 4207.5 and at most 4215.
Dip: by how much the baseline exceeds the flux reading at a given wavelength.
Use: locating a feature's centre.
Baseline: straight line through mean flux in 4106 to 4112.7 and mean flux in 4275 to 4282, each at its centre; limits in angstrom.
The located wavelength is 4208.95 angstrom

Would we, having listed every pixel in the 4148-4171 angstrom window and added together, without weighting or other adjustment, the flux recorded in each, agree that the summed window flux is 631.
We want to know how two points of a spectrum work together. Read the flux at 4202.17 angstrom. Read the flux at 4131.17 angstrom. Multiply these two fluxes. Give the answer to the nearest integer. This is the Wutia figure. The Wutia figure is 639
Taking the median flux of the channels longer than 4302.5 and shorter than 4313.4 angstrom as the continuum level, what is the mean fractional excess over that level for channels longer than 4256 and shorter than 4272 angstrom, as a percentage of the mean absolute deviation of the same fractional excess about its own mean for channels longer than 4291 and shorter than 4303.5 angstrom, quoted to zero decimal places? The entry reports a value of 284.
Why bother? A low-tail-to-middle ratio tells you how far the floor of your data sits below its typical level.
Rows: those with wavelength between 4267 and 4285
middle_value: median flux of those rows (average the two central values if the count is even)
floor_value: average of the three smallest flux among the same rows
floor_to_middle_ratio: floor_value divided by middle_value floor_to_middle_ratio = 0.94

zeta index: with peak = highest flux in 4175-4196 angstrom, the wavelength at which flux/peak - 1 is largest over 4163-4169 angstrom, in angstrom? 4165.56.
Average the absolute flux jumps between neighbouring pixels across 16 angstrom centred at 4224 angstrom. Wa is 2.3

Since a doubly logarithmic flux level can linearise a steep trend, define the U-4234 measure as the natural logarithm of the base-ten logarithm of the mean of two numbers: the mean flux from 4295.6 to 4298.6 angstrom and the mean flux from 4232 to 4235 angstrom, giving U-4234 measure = 0.32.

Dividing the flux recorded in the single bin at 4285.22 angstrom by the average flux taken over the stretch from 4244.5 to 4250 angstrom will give 1.14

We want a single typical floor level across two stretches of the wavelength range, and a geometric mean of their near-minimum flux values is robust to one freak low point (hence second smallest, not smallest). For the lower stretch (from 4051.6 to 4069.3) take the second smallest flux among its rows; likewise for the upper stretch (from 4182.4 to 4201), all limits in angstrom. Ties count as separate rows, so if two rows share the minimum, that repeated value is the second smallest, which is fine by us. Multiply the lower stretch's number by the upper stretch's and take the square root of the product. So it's 21.1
